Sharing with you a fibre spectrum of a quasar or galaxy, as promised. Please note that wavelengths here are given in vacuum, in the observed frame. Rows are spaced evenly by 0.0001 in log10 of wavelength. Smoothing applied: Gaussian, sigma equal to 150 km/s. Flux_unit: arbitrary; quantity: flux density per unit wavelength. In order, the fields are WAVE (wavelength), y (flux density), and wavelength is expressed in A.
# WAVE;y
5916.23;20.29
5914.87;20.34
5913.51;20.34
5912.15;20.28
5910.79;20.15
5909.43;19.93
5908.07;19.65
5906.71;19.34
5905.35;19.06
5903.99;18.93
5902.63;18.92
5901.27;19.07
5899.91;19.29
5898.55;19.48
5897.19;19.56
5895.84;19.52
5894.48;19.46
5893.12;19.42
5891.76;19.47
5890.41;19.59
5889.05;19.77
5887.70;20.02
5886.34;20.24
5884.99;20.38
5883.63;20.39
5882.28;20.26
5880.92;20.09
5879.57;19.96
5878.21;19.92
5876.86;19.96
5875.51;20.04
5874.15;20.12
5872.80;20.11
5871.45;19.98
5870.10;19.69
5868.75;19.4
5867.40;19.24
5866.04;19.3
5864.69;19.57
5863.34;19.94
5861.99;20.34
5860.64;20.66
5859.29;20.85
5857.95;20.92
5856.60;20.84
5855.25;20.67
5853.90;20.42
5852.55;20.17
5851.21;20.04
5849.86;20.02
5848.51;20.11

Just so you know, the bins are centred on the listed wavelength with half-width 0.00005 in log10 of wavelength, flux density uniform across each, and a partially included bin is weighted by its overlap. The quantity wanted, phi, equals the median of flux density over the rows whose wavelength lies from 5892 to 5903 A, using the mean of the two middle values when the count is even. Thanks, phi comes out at 19.4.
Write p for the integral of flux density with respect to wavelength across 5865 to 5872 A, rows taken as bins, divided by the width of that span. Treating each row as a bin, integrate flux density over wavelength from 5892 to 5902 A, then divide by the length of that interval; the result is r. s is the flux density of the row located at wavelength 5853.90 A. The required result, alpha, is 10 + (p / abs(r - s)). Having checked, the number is 29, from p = 19.5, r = 19.4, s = 20.42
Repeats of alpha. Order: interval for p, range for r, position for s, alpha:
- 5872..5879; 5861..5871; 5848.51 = 56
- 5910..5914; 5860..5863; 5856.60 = 60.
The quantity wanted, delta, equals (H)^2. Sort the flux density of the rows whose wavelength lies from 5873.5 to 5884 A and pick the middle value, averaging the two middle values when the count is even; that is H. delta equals 403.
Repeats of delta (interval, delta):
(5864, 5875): 385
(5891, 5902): 379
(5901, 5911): 369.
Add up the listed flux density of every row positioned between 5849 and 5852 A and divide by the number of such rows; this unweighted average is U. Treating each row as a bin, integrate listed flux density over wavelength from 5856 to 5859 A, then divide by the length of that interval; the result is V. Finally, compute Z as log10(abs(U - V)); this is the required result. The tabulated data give 0.0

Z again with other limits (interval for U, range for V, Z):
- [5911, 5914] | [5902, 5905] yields 0.1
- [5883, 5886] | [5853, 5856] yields -1.0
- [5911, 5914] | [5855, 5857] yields -0.4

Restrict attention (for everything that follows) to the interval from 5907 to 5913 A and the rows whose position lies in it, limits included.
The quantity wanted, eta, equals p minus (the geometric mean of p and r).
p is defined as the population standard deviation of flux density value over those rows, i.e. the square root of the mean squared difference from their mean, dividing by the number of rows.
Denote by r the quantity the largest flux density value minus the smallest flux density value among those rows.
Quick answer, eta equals -0.149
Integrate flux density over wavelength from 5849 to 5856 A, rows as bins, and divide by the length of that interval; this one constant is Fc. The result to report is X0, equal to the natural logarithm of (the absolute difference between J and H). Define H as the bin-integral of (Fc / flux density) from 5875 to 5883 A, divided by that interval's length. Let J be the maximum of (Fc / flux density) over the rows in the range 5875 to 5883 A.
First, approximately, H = 1.01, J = 1.02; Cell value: -5.17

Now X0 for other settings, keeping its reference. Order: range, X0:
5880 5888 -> -4.54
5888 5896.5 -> -4.90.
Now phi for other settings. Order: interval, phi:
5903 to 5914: 19.8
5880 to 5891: 20.2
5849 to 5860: 20.5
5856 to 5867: 20.5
